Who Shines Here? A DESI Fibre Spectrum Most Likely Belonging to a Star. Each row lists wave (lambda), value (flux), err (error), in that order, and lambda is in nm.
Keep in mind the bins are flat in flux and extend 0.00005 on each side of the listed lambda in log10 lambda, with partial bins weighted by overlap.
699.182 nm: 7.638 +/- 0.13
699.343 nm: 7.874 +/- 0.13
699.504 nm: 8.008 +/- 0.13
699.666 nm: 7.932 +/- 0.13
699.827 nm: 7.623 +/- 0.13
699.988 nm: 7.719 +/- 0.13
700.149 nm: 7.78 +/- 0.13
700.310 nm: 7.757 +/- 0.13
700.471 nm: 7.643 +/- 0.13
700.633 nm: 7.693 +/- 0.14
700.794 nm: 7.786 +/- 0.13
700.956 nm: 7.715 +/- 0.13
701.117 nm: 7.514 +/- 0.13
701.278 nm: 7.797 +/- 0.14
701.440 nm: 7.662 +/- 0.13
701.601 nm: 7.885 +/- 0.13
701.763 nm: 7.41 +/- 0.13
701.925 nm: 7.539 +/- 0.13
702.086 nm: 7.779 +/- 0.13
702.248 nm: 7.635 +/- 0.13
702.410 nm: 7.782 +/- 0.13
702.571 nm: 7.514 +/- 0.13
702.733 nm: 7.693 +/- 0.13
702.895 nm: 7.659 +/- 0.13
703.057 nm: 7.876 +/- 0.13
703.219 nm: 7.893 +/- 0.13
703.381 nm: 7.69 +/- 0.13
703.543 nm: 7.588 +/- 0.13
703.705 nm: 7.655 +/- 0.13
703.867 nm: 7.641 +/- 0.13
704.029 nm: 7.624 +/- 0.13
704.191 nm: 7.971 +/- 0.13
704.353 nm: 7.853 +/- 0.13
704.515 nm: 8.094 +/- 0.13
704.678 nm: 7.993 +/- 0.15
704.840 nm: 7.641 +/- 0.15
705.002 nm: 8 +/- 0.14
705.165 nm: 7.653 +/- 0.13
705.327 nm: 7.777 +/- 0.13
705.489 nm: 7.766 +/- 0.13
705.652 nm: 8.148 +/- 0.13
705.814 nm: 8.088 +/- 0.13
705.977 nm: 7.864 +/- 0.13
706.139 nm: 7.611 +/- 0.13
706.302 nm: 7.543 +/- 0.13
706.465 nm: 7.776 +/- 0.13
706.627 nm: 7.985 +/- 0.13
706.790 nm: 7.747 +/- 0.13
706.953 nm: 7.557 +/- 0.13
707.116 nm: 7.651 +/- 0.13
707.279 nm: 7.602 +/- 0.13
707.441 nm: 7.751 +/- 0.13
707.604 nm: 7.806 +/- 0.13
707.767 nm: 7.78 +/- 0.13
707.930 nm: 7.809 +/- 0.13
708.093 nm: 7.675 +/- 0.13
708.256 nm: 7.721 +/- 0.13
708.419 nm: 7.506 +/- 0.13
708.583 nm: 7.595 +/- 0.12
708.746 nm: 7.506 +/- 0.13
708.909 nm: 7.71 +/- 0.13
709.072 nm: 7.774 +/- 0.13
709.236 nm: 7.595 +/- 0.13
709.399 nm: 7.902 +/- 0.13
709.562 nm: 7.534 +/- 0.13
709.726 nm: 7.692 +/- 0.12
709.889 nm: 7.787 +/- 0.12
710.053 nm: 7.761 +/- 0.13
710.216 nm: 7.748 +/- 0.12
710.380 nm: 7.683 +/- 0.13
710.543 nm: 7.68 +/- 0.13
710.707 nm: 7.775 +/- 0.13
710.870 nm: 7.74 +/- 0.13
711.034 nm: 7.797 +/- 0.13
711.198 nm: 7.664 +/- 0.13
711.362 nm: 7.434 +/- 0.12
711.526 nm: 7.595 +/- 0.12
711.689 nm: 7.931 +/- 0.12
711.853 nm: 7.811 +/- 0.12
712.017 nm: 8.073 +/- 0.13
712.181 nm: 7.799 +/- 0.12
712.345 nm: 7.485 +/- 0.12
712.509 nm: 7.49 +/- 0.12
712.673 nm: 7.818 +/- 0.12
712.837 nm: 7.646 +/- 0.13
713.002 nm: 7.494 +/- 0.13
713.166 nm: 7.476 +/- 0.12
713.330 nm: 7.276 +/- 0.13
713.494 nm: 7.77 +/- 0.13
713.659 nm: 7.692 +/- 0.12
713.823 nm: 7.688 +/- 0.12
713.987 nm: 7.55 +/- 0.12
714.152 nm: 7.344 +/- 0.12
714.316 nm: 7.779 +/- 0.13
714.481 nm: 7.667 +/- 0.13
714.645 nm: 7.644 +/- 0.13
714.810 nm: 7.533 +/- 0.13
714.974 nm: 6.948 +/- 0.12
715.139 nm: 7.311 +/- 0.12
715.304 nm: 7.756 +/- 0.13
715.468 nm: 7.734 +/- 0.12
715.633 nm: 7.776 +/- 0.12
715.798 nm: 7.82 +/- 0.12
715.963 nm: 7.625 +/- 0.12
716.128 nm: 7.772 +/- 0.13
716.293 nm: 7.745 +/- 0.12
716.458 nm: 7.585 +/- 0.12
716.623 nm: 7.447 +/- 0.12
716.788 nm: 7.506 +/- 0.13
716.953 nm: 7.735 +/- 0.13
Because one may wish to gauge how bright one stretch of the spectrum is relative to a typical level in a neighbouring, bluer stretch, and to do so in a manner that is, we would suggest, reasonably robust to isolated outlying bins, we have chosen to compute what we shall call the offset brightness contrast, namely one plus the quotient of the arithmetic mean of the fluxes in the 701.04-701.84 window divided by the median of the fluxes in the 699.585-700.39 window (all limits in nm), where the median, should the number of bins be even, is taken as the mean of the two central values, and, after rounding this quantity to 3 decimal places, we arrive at 1.987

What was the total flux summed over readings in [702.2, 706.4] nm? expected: 202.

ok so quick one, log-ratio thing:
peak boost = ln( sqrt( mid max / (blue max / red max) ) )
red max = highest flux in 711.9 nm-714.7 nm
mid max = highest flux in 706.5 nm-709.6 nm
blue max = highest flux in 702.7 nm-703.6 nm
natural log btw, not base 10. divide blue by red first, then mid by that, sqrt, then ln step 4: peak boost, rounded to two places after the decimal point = 1.05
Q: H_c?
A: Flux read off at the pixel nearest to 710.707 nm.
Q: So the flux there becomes 7.775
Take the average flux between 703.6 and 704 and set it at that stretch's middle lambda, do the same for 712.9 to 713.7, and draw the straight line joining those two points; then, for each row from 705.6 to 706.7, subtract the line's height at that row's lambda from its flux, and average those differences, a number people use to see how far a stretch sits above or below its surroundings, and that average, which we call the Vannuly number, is 0.24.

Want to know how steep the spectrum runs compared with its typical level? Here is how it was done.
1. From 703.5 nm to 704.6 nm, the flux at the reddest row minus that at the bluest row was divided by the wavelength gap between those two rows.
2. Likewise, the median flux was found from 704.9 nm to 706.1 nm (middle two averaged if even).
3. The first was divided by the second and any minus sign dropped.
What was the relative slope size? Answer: 0.07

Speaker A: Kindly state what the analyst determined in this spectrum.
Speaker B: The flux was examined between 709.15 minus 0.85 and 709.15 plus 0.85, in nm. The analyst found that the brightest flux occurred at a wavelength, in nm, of 709.399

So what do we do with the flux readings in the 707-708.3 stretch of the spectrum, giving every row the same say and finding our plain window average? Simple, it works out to 7.72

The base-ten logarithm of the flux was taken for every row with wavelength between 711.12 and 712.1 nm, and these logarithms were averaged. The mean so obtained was 0.889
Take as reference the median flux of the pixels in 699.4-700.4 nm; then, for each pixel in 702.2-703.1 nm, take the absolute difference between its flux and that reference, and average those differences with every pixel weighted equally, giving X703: 0.12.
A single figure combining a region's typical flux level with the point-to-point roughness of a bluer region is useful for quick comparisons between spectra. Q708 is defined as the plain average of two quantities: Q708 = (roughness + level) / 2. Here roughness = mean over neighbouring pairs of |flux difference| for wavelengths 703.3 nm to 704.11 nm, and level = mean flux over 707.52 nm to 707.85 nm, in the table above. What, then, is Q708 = 3.92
